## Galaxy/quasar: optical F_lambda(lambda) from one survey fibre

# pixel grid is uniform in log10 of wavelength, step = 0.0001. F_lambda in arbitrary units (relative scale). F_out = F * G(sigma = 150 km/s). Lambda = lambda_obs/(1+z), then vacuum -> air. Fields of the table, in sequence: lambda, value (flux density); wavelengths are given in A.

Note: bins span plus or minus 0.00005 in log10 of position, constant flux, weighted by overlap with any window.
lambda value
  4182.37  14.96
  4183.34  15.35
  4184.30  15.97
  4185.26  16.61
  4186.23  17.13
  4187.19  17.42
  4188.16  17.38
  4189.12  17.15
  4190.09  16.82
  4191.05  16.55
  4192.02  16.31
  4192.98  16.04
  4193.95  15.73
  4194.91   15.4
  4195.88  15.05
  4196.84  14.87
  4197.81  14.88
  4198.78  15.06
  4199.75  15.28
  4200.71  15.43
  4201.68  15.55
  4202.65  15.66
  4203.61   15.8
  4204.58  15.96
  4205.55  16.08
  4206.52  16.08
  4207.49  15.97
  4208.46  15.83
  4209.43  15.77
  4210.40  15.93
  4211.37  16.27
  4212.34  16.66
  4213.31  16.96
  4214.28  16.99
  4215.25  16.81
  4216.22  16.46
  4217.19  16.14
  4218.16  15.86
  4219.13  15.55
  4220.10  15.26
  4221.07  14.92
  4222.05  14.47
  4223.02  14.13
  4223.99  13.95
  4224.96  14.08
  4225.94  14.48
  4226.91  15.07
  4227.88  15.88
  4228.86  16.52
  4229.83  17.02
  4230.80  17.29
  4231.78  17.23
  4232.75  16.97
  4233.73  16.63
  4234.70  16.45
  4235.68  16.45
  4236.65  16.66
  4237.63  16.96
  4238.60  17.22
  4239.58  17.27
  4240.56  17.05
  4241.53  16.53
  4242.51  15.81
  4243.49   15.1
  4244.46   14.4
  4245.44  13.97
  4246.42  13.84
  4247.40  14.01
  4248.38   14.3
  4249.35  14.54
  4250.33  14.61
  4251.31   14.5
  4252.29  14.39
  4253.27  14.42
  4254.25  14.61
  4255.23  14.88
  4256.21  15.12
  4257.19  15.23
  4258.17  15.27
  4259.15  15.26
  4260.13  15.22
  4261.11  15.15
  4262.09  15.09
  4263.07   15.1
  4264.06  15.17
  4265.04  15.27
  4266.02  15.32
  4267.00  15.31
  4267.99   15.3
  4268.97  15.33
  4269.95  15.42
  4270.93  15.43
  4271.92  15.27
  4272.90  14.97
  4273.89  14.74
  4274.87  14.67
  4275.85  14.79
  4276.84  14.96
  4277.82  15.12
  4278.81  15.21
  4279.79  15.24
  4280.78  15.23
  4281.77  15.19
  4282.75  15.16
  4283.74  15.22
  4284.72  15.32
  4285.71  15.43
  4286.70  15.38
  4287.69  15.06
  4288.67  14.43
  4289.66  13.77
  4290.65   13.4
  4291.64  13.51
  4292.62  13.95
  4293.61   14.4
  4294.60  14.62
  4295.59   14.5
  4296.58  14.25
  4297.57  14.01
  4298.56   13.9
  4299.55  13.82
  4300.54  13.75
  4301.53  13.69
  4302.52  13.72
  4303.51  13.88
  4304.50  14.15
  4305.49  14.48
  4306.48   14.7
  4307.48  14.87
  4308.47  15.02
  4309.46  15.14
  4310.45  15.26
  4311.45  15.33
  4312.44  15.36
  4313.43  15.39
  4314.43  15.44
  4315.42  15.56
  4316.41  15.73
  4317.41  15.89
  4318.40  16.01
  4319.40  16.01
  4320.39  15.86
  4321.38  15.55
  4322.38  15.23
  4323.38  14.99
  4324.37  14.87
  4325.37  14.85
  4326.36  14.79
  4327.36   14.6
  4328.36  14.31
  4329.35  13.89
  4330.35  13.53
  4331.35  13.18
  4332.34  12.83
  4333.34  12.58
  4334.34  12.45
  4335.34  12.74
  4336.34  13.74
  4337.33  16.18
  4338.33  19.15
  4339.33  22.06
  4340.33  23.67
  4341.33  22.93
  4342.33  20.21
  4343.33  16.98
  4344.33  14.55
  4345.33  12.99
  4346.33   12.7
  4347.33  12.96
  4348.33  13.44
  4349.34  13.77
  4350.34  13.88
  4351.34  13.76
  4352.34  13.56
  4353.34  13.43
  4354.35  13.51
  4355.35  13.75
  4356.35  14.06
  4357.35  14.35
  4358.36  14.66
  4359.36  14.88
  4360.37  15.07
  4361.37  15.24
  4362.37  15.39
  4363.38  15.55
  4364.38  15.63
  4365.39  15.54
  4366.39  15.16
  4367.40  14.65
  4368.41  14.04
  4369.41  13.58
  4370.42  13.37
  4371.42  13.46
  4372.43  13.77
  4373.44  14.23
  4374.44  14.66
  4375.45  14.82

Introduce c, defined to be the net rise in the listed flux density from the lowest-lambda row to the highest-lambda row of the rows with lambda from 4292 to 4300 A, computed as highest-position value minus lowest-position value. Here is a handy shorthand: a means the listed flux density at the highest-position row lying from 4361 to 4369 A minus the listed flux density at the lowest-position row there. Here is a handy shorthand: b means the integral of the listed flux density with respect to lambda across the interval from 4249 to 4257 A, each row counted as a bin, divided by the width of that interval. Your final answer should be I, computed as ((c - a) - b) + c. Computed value -13.7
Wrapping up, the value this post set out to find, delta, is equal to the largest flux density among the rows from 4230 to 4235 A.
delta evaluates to 17.29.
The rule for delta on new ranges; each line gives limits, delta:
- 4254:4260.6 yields 15.27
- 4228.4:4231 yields 17.29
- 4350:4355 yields 13.88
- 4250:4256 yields 14.88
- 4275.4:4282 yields 15.24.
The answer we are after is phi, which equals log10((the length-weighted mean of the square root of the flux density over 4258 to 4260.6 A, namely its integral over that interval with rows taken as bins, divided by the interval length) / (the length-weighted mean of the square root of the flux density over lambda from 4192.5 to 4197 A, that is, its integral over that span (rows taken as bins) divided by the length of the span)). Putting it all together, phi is -0.0033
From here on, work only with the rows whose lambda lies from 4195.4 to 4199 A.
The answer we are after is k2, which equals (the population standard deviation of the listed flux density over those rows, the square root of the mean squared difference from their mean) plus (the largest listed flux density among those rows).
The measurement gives 15.2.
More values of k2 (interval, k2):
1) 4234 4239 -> 17.5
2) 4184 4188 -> 18.0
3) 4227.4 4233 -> 17.8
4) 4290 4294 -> 14.8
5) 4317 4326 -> 16.5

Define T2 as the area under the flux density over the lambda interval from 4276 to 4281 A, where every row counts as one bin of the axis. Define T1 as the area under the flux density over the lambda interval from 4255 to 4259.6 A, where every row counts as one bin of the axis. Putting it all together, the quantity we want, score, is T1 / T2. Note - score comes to 0.92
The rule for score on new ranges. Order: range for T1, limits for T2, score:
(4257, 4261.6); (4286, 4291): 0.97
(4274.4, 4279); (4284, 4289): 0.91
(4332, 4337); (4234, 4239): 0.77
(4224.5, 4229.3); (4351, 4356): 1.07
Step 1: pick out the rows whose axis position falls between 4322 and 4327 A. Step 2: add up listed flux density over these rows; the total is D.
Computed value 75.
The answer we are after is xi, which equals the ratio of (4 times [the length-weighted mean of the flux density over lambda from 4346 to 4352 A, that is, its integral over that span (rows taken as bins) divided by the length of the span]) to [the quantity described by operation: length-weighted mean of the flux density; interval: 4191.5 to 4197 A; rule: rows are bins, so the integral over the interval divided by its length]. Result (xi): 3.4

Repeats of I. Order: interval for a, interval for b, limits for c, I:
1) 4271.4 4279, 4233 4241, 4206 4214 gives -15.0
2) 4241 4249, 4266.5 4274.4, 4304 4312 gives -10.6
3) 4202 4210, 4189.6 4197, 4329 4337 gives -16.3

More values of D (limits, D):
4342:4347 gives 77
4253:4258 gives 74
